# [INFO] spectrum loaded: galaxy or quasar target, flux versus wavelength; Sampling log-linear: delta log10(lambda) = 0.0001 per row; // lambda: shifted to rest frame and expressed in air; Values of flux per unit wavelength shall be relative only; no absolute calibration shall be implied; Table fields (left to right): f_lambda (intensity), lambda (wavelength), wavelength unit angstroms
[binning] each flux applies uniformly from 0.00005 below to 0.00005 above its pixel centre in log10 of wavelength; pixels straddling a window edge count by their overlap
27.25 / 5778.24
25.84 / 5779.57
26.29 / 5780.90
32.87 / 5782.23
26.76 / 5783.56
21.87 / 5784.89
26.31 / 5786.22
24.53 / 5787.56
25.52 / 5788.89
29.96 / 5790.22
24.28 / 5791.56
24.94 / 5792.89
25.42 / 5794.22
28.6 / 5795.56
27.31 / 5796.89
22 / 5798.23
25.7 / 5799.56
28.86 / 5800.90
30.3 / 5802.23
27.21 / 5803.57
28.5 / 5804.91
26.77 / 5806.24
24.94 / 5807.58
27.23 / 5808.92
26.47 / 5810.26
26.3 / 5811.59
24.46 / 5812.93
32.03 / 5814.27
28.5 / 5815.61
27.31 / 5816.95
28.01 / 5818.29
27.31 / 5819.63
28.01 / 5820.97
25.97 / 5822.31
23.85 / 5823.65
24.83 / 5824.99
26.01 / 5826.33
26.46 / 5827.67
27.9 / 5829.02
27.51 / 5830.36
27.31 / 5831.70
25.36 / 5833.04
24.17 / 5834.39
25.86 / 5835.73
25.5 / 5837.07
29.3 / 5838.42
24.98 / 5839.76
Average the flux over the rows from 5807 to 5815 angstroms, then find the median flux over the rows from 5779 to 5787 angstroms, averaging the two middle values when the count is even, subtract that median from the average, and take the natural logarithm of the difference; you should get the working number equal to -0.5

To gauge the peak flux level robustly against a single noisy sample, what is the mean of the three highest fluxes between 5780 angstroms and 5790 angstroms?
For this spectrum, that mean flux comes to 28.6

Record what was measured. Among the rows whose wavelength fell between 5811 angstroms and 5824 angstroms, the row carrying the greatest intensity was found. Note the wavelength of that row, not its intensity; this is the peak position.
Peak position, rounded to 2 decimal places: 5814.27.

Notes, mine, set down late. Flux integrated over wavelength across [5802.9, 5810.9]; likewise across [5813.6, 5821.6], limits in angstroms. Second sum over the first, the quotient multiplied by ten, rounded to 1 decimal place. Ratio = 10.6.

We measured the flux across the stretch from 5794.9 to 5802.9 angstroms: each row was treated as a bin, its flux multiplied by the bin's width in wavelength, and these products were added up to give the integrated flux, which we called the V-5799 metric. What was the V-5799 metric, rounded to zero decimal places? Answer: 217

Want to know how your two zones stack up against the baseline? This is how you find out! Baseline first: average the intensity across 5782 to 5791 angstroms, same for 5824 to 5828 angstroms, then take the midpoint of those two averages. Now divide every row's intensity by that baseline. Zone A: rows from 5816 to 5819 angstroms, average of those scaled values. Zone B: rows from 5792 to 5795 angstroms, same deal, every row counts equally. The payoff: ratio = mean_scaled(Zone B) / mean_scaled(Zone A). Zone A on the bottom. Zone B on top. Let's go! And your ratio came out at 0.91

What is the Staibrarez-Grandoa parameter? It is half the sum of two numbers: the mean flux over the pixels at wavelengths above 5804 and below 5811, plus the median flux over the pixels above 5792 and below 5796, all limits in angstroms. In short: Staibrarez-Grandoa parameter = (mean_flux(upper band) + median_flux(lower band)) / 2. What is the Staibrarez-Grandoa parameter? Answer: 26.1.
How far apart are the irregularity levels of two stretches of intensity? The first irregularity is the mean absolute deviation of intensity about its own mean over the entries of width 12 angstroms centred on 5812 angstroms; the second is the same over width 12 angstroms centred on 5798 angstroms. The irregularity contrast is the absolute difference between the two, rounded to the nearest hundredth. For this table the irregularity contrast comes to 0.47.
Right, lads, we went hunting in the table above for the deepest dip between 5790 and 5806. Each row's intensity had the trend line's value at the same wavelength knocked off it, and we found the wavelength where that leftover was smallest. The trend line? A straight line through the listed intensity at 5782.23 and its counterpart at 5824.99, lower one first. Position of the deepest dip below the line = 5798.23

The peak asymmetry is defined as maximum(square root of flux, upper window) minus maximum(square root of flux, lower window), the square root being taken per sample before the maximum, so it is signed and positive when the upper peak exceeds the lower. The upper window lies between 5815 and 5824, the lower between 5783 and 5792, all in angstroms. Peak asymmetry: -0.14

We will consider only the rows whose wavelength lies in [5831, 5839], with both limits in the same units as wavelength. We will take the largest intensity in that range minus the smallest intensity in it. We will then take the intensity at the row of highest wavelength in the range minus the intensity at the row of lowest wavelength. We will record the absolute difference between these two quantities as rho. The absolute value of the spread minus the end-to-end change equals 3.1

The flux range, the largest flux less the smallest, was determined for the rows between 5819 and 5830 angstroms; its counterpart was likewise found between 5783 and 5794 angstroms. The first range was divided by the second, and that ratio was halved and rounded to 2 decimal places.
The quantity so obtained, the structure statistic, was 0.26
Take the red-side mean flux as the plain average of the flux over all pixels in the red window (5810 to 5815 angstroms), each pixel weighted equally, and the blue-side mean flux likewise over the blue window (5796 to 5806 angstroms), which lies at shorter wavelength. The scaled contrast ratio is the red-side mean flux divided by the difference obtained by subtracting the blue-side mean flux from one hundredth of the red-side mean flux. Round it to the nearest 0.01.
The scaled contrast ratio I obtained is -1.02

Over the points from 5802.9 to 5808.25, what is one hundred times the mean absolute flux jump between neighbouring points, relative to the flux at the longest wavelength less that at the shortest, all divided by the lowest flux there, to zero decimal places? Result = -3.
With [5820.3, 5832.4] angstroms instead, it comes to -7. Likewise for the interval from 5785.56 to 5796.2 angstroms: 4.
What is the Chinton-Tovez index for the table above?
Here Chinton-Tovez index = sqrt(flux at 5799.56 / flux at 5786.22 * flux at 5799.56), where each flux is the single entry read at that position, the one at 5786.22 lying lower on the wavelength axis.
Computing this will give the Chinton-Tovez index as 5.01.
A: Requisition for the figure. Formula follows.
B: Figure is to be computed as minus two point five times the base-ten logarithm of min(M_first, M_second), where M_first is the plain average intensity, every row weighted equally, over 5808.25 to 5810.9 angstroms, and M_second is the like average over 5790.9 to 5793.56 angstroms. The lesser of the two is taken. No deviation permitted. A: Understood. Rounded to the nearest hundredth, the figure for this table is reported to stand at -3.48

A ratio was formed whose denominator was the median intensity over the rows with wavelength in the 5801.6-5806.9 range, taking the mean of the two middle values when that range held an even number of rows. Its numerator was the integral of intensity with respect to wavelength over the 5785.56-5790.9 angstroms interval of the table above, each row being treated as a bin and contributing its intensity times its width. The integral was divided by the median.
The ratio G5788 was 5.09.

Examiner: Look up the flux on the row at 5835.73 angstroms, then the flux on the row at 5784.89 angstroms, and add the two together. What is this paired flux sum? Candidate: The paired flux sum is 47.7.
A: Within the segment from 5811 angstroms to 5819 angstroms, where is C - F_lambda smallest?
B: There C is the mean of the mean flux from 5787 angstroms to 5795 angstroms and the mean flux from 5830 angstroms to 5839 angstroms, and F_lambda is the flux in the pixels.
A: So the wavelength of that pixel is 5814.27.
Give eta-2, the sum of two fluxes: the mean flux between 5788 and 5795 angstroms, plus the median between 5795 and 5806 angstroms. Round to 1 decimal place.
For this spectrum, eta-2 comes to 53.9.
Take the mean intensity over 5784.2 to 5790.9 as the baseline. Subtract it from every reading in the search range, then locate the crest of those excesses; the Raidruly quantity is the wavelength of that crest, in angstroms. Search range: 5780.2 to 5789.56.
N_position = 5782.23 angstroms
